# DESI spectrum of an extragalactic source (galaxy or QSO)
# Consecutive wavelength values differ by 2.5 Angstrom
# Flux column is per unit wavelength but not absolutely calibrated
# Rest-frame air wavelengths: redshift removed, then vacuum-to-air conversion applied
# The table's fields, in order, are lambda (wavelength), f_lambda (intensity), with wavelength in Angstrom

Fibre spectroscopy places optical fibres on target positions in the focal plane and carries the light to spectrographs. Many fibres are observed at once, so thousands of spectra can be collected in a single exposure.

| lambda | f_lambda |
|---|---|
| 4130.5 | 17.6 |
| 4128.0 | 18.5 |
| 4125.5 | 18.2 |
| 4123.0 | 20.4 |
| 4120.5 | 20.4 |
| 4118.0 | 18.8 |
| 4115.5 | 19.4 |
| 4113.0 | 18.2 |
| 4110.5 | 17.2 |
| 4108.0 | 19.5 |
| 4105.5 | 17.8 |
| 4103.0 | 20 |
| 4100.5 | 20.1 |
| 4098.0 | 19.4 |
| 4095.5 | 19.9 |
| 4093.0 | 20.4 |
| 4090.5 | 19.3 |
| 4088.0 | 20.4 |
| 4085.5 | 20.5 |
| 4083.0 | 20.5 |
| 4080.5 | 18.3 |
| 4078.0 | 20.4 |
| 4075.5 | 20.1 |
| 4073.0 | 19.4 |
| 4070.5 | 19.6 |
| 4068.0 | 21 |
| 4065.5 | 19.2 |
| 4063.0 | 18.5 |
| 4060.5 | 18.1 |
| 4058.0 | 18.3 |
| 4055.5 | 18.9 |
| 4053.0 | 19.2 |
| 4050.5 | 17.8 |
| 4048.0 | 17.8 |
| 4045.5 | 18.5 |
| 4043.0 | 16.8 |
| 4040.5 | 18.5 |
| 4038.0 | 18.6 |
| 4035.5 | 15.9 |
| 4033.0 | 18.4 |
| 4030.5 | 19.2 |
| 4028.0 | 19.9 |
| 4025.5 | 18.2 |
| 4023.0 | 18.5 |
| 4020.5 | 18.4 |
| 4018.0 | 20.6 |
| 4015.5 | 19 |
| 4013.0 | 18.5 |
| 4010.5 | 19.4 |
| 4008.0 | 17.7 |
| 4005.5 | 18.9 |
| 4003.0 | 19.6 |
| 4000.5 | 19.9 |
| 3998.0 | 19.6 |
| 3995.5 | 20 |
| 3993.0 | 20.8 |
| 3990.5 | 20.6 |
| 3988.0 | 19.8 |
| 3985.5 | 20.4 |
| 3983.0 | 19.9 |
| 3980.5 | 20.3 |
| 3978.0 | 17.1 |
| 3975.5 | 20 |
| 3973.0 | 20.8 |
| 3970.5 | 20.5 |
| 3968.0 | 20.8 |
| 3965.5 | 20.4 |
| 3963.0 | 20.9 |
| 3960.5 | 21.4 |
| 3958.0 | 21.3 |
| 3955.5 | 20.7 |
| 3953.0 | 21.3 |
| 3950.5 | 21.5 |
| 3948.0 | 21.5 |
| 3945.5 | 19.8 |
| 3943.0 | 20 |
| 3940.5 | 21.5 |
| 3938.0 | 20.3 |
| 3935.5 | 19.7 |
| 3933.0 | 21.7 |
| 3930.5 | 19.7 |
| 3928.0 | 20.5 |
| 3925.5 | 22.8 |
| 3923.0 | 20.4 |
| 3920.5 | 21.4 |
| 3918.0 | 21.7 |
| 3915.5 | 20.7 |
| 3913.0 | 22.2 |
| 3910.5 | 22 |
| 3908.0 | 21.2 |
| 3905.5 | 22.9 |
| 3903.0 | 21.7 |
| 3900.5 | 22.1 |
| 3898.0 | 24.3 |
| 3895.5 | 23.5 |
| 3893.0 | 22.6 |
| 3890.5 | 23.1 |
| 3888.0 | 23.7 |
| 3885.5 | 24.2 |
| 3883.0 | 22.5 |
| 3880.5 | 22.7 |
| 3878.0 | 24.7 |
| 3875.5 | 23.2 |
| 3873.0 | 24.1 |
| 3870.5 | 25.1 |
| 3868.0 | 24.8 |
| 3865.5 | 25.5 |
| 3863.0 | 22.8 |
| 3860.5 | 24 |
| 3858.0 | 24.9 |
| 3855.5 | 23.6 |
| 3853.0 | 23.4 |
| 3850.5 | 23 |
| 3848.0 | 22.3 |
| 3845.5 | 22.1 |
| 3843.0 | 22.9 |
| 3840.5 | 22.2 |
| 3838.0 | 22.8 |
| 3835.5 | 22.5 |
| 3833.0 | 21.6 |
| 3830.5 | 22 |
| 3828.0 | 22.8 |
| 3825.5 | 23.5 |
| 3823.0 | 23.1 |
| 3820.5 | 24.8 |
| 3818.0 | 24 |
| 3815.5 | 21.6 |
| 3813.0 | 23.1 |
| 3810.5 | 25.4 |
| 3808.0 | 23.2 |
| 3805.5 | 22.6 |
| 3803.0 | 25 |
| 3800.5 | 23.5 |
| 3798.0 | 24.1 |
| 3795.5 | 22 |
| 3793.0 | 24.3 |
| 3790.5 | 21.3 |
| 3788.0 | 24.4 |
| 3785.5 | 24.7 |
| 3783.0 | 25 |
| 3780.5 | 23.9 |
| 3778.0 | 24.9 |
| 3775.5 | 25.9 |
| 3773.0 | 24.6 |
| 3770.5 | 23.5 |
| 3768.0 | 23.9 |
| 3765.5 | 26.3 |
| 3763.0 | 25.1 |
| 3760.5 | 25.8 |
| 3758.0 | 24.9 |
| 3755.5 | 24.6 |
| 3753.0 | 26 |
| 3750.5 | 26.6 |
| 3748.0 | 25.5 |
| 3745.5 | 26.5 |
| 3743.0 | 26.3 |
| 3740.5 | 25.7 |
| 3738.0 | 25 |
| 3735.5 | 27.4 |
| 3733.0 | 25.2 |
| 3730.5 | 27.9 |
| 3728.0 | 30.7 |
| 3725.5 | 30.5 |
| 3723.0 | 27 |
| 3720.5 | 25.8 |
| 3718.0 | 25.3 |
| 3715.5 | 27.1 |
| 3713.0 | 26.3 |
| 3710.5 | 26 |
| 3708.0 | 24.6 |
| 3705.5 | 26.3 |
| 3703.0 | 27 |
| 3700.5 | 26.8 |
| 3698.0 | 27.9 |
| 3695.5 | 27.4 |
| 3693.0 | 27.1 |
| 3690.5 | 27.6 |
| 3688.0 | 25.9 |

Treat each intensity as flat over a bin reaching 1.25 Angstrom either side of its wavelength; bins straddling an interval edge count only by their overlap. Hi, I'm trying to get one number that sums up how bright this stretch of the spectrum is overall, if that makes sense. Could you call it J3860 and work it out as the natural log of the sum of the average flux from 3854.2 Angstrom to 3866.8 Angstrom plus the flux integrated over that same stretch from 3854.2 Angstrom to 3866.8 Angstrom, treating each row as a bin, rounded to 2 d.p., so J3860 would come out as 5.79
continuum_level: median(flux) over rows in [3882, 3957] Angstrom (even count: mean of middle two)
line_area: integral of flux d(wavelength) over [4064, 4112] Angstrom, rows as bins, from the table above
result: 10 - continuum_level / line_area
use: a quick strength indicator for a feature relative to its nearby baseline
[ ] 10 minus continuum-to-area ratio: 9.98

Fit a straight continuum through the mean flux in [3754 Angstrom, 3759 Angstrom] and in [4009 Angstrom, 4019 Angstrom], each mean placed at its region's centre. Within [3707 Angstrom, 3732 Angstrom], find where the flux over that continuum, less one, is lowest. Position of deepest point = 3708.0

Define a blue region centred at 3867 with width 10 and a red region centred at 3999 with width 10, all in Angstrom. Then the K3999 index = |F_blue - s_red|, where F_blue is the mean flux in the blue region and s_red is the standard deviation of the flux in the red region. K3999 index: 24.4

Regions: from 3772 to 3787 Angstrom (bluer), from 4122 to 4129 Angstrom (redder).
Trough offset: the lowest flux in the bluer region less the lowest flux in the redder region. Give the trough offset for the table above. 5.7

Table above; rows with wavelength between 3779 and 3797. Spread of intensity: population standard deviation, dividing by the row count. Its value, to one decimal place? 1.3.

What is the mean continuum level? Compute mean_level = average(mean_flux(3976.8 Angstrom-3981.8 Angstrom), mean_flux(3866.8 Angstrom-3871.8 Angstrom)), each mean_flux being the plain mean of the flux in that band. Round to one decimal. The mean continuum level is 21.8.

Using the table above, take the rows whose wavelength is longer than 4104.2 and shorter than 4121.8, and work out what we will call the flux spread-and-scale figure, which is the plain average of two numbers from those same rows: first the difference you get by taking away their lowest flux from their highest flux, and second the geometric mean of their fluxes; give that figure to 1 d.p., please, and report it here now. 11.0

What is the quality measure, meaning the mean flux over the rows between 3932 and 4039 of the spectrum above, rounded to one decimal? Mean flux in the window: 19.8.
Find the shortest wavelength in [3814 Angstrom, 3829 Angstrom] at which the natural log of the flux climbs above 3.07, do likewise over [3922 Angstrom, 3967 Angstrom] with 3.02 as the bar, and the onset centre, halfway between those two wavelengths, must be 3870.5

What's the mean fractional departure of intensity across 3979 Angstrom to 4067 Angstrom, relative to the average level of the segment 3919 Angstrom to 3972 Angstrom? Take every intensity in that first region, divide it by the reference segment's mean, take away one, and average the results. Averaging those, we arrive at -0.09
